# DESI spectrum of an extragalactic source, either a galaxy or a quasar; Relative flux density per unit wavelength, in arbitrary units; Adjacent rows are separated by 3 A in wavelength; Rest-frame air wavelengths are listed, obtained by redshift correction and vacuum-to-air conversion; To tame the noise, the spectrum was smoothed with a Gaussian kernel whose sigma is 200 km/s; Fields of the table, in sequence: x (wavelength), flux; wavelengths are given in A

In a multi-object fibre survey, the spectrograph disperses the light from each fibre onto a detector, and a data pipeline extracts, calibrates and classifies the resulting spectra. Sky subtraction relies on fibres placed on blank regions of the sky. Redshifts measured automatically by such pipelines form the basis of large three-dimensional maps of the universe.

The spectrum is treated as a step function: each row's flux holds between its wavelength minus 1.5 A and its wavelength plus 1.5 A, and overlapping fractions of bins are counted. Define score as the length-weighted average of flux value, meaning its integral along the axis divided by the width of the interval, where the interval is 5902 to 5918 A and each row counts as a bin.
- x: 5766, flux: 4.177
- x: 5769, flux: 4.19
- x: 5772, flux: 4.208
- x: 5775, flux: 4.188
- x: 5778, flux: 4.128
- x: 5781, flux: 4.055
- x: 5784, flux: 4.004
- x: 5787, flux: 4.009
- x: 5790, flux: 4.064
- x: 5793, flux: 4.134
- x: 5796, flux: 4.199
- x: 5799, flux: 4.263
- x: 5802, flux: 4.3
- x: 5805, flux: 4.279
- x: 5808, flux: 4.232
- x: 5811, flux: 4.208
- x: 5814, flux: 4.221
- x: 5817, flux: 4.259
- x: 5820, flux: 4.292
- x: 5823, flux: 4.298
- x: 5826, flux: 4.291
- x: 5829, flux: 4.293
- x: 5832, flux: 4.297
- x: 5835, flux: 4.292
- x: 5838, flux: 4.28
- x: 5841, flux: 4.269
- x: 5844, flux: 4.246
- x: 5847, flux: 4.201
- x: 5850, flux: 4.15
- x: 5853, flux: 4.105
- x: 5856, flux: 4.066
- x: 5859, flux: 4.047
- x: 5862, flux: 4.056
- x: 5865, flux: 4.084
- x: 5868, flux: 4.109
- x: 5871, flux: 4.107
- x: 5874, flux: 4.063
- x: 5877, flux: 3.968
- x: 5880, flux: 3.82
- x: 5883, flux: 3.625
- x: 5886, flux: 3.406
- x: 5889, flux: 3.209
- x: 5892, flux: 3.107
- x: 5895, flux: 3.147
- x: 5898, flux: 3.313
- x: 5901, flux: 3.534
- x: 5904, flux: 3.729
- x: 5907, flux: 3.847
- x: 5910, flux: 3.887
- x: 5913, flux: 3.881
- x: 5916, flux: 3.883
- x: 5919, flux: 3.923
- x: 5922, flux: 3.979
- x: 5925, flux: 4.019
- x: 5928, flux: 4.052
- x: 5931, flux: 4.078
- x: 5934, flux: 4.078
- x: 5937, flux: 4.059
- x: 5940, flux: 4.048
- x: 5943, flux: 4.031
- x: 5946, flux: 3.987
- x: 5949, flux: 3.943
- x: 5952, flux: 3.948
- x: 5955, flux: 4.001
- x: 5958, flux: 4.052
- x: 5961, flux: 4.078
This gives 3.84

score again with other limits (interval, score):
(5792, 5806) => 4.24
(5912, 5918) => 3.89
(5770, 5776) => 4.20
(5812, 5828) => 4.27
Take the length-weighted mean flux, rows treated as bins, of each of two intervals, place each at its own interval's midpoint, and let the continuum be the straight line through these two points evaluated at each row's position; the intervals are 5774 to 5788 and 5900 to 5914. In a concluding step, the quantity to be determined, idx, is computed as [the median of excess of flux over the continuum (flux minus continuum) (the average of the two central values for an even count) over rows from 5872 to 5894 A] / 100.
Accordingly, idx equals -0.0021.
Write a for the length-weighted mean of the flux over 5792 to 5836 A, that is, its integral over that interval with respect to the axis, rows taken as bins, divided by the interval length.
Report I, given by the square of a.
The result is 18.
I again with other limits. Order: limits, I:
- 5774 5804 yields 17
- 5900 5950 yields 16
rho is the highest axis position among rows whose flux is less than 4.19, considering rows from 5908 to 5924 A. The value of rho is 5922 A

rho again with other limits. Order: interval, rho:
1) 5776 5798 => 5793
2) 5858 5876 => 5874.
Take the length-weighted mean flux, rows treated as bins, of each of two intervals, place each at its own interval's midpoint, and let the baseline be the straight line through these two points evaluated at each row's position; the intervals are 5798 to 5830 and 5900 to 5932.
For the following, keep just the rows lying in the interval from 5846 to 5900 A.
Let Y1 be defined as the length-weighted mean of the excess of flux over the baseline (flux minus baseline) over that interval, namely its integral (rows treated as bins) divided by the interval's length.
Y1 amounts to -0.25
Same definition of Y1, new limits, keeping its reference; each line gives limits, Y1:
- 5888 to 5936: -0.17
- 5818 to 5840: 0.08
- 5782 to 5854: -0.04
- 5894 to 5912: -0.35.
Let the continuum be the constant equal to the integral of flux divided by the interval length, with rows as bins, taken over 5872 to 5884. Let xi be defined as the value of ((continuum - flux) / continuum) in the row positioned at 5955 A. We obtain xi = -0.029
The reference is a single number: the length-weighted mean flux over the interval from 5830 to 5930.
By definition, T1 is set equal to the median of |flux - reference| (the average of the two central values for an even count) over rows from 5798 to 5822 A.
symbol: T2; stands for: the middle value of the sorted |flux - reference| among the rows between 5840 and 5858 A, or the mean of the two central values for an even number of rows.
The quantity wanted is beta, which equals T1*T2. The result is 0.098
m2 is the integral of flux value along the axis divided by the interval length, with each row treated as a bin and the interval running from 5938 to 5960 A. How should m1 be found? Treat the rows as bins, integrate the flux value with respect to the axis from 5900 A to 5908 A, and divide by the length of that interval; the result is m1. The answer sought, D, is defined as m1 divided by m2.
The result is 0.93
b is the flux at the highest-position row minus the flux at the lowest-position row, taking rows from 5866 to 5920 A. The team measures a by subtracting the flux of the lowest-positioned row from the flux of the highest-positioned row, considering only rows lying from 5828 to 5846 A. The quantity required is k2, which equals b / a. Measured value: 4.0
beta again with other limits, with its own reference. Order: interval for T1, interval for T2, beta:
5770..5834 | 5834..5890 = 0.066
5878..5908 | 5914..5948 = 0.055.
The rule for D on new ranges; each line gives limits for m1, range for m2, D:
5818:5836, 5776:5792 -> 1.06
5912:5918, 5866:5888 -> 1.01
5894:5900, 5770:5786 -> 0.79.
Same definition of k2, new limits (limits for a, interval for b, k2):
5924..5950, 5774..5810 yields -0.6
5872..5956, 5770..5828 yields -1.3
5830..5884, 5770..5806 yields -0.1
